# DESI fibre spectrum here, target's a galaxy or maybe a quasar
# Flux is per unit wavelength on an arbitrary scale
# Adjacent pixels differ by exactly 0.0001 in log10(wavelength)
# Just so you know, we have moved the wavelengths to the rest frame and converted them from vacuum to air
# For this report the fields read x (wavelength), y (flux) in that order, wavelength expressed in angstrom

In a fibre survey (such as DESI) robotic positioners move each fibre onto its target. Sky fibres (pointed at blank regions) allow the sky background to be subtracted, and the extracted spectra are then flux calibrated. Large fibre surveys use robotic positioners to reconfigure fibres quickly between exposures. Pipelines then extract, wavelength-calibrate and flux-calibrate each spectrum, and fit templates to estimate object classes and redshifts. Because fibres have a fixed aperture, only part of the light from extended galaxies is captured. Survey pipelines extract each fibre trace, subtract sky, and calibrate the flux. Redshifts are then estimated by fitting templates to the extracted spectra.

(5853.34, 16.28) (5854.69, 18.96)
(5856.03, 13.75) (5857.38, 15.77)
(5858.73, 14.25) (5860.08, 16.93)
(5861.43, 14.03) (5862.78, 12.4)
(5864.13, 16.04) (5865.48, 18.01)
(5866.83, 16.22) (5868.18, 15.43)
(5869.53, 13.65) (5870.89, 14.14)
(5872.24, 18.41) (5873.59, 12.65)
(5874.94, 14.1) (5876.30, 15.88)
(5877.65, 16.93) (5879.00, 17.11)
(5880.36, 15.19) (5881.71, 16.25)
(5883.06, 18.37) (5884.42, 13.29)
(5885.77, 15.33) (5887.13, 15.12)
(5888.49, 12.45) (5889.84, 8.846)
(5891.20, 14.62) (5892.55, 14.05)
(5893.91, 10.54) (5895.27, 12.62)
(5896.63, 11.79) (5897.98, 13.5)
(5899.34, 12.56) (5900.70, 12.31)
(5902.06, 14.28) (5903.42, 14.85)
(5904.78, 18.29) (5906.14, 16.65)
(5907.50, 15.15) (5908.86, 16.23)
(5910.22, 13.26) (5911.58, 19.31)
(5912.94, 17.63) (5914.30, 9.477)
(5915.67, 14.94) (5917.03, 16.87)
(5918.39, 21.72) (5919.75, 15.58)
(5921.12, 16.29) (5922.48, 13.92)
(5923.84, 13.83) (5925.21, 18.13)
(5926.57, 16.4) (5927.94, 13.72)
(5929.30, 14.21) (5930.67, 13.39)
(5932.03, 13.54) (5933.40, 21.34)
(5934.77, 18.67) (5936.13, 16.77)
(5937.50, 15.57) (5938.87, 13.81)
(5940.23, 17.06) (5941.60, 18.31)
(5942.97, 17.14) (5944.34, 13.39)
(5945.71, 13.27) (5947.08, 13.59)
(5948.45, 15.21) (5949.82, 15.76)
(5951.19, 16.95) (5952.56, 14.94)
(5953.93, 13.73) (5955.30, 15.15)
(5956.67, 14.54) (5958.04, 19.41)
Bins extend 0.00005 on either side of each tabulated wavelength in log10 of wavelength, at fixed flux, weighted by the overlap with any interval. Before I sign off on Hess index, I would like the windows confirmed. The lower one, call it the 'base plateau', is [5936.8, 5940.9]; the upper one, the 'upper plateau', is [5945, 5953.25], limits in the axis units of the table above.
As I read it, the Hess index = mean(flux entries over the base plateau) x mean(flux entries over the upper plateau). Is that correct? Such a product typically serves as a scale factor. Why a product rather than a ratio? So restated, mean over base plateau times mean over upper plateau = 231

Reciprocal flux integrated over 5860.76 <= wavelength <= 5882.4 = 1.42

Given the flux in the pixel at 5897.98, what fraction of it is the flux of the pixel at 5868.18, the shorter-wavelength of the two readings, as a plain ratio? 1.1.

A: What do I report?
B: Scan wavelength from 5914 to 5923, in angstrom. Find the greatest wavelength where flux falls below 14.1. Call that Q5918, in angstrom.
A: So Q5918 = 5922.48 angstrom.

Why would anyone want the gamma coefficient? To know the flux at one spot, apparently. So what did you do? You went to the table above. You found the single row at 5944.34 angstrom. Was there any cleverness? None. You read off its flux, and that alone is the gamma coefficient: 13.39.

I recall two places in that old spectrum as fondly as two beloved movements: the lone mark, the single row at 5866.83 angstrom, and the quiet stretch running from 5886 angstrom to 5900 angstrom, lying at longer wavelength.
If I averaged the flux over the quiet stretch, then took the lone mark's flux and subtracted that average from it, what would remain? 4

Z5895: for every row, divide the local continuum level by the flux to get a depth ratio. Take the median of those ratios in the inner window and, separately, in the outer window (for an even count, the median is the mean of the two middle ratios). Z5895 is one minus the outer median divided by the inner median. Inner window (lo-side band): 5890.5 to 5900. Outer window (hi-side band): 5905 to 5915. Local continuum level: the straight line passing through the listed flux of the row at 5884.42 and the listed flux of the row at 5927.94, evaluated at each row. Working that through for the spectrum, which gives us 0.215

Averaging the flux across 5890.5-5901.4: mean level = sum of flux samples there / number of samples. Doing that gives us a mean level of 12.7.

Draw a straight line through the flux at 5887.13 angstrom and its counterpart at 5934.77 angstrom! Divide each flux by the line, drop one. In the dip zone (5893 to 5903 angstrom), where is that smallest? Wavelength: 5893.91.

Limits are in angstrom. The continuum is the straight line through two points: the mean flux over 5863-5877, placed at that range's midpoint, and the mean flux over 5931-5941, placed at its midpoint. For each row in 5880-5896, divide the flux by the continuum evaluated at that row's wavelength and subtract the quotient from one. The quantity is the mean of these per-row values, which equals 0.12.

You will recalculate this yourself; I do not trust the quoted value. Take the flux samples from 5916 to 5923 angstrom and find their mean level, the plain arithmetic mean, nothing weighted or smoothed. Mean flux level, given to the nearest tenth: 16.9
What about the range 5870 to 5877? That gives 15.0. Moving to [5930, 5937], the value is 16.7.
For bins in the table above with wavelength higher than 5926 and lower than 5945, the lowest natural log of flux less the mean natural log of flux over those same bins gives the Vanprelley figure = -0.16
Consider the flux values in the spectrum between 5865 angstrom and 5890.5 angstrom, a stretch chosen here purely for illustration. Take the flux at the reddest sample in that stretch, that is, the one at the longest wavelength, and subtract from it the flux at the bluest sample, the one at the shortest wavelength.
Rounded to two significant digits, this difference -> -9.2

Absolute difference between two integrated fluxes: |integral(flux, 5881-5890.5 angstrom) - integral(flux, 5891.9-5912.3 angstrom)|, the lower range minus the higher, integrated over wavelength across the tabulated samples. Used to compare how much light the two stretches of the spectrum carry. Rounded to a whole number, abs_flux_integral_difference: 158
